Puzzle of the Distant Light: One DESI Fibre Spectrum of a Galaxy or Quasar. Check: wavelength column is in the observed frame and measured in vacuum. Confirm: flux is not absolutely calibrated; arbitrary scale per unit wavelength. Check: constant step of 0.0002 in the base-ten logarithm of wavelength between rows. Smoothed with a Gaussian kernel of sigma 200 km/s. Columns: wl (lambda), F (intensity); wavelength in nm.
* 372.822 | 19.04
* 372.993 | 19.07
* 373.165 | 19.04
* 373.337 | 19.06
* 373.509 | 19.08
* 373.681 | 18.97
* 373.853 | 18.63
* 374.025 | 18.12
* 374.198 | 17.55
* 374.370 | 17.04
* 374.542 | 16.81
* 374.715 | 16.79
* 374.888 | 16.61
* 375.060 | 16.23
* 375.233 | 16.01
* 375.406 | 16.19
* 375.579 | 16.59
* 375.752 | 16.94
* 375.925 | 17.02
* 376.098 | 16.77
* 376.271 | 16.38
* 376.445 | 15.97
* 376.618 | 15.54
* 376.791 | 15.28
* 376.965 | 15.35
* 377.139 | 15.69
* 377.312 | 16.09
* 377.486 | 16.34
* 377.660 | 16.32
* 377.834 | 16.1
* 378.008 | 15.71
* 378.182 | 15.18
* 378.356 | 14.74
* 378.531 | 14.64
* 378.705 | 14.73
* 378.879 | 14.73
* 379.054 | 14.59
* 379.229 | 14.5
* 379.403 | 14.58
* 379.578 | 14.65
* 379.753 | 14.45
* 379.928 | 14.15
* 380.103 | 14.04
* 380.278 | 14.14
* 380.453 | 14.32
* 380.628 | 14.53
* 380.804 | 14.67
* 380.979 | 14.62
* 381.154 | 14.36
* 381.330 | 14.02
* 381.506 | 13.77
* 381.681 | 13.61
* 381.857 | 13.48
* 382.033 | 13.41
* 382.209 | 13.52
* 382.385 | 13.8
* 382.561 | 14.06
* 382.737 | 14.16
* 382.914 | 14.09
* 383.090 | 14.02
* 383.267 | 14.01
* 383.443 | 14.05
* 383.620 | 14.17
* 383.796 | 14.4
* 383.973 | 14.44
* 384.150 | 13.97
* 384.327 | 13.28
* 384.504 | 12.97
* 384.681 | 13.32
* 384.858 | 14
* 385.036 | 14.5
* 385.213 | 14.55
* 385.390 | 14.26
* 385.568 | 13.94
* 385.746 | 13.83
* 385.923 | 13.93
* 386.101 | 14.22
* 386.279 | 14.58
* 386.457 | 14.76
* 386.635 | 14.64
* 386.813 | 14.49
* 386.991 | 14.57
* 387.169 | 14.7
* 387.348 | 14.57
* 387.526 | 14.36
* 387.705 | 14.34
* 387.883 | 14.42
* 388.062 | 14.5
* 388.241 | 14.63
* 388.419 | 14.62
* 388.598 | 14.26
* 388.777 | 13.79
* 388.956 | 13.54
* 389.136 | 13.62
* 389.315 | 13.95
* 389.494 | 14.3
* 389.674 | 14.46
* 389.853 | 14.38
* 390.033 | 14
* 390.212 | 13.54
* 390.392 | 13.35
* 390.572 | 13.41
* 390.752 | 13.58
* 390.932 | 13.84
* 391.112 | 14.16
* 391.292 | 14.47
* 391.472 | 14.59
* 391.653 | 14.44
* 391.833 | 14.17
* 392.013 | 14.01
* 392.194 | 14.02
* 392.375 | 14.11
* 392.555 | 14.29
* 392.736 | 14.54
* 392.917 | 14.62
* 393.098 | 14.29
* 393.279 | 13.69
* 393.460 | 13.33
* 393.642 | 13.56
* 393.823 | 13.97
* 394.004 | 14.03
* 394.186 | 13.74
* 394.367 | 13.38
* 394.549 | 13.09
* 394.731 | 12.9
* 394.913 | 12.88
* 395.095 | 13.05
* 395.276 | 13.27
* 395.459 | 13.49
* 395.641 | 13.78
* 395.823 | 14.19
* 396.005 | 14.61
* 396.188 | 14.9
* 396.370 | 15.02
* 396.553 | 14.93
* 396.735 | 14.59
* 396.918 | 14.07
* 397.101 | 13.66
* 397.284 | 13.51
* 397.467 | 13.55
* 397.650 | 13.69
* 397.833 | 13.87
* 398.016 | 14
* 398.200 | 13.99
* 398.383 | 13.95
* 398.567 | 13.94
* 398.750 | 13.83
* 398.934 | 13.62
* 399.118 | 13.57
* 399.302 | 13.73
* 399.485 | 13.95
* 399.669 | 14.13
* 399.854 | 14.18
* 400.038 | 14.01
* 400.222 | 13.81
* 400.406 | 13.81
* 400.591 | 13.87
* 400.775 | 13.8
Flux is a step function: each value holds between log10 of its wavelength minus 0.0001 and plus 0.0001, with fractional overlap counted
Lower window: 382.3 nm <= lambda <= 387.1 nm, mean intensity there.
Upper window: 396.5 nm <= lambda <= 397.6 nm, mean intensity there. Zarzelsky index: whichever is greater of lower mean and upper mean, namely 14.1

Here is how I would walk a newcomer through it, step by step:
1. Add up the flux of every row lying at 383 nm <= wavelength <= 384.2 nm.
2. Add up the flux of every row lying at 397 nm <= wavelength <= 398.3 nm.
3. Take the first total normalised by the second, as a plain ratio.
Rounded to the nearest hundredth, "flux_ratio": 1.03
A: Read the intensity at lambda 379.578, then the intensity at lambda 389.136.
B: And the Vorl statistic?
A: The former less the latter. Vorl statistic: 1.0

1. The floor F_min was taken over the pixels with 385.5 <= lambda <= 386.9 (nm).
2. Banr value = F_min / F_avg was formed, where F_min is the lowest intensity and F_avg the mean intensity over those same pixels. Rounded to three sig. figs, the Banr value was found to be 0.967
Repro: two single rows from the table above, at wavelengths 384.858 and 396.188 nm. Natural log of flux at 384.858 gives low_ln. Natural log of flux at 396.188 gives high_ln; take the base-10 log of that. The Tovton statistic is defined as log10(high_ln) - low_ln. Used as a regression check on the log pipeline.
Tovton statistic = -2.21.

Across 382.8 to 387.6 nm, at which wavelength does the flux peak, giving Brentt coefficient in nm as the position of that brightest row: 386.457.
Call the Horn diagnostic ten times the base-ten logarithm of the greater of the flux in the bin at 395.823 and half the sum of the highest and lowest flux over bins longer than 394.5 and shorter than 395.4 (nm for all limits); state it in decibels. 11.5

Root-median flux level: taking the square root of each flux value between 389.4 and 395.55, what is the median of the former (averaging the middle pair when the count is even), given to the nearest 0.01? 3.74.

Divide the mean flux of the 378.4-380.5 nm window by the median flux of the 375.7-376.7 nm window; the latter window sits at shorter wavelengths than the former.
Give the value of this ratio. 0.87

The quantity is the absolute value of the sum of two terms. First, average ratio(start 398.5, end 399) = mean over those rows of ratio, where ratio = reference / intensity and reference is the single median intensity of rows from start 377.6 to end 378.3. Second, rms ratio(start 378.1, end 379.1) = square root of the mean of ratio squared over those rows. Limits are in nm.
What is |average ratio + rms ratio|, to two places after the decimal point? 2.23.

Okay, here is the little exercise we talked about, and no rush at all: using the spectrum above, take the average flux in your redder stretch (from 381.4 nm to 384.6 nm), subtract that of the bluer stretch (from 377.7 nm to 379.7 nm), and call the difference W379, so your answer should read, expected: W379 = -1.1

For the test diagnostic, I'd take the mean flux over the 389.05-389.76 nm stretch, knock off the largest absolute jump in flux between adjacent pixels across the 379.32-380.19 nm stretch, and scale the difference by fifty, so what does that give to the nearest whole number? 689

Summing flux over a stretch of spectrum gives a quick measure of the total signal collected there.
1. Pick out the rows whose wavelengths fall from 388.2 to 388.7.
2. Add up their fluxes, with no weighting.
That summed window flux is 44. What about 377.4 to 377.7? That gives 33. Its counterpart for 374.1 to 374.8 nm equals 68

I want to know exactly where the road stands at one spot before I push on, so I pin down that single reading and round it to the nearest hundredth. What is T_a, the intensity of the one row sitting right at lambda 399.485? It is 13.95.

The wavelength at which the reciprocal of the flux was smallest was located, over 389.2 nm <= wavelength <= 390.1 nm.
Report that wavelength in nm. 389.674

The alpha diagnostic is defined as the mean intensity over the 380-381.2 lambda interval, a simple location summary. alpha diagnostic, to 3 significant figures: 14.4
